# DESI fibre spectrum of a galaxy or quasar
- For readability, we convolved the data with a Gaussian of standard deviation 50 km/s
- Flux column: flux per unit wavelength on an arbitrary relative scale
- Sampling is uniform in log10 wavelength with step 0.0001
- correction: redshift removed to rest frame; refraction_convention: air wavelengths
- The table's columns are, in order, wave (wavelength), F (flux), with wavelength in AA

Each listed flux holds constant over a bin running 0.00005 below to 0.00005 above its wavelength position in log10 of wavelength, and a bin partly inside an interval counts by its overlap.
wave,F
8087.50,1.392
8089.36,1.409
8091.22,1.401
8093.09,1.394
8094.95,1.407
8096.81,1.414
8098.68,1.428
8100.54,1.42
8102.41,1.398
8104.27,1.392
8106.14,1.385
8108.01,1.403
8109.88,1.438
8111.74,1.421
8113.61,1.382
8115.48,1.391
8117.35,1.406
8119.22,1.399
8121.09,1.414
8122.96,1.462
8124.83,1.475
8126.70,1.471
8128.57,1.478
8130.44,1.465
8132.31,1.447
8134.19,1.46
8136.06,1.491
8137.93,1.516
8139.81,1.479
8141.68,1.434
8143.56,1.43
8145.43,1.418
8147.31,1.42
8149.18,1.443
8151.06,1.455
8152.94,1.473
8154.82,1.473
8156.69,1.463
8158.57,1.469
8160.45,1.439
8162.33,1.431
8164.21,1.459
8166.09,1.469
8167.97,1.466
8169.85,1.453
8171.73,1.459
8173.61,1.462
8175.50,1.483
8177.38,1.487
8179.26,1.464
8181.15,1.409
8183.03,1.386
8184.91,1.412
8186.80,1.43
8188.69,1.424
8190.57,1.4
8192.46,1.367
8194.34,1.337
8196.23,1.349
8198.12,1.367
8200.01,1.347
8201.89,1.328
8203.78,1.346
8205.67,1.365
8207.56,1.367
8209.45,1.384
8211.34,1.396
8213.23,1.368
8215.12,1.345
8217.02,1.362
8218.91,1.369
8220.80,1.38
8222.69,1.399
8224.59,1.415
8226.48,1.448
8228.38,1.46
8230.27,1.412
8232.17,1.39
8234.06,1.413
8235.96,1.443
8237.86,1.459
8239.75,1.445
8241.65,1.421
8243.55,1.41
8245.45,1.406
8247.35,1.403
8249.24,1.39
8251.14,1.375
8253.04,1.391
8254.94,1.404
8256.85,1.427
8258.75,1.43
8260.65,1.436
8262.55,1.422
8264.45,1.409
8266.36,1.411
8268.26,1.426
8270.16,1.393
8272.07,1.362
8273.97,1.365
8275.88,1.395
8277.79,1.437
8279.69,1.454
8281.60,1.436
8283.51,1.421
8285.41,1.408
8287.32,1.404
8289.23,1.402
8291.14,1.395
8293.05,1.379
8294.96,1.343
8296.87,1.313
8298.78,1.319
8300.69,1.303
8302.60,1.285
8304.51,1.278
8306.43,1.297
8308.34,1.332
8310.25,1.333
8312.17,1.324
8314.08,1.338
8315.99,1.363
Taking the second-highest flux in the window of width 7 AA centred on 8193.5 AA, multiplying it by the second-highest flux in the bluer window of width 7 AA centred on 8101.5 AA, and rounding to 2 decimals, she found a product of 1.94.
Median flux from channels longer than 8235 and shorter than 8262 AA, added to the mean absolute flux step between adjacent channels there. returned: 1.43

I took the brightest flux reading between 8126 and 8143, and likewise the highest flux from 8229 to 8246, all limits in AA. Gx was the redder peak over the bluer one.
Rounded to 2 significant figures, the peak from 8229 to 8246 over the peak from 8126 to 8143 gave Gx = 0.96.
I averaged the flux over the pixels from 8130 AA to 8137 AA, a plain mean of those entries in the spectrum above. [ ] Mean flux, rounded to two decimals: 1.47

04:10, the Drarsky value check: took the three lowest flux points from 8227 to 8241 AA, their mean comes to 1.405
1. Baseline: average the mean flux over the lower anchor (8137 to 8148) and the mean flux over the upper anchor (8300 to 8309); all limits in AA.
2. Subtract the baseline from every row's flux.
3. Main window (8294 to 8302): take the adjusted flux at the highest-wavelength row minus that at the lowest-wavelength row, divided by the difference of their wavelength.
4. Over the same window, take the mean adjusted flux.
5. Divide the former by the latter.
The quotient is 0.13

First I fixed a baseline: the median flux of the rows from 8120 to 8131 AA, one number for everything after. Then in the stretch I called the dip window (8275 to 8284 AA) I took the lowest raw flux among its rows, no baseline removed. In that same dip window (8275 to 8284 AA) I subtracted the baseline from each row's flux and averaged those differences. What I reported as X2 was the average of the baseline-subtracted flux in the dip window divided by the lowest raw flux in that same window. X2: -0.028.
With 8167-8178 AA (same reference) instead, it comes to 0.000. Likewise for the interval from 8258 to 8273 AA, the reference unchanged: -0.042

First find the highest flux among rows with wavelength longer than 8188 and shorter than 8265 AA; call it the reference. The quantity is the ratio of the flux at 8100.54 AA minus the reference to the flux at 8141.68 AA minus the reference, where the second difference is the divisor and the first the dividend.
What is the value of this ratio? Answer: 1.5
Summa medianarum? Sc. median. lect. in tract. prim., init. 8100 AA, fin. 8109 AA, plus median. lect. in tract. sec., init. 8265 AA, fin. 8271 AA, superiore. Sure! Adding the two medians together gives 2.81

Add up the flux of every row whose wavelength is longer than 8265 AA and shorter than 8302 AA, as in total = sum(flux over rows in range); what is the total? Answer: 26.4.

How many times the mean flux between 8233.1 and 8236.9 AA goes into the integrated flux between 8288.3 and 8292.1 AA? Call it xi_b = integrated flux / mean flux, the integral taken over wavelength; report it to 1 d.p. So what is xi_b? 3.7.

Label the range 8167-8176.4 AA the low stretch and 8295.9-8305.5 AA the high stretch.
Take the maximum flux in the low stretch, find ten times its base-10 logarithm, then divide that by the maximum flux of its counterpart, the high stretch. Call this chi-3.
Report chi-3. 1.30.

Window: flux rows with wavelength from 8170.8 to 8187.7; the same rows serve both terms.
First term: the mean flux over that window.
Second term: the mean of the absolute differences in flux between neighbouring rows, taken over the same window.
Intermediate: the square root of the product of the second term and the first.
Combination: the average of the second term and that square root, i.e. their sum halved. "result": 0.099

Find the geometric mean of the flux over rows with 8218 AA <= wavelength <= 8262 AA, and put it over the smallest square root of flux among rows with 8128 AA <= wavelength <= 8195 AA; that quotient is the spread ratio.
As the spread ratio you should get 1.22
